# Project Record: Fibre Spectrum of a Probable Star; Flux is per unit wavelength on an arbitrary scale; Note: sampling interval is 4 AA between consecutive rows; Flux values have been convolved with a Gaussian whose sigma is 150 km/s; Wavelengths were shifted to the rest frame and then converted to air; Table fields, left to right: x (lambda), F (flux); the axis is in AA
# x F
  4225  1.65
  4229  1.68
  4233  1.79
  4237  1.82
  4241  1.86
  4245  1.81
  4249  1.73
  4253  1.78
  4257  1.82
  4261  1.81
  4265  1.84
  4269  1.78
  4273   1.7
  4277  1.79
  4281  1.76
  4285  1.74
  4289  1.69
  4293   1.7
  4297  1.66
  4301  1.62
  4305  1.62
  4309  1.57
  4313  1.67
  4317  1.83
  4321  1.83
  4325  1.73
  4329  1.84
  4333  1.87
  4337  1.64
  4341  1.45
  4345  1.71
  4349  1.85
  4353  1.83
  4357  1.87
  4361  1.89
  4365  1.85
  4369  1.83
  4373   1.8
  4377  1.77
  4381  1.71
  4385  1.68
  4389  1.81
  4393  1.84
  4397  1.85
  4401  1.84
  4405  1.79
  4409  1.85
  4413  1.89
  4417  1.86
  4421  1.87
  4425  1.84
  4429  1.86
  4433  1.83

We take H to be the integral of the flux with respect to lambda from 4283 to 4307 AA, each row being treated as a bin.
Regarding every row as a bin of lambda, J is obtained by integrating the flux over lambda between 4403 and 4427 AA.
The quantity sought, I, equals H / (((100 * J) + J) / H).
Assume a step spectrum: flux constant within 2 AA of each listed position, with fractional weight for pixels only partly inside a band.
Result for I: 0.359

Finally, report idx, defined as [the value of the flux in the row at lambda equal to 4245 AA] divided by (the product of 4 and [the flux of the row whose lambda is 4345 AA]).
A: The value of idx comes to 0.26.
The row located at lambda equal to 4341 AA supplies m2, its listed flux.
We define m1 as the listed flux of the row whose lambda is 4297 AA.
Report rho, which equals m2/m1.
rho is 0.87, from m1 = 1.66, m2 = 1.45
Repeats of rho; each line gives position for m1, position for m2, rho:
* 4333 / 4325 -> 0.93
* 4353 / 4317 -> 1.00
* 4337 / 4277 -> 1.09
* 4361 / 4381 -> 0.90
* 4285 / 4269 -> 1.02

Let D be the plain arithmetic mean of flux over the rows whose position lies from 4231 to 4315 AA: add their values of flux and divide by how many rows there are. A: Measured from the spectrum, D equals 1.74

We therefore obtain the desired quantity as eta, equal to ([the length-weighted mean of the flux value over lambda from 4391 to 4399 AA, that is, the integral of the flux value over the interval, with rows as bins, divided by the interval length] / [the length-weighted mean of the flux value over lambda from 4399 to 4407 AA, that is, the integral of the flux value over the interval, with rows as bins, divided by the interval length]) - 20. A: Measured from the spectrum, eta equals -19.0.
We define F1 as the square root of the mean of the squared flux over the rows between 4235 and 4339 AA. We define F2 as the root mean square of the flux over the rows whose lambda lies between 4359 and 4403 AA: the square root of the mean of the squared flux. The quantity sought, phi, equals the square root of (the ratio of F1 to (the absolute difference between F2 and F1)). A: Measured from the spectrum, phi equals 5.6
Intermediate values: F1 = 1.75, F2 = 1.81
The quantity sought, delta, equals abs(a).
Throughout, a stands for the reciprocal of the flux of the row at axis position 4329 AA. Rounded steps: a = 0.543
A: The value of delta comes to 0.543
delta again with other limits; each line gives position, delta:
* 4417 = 0.538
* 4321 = 0.546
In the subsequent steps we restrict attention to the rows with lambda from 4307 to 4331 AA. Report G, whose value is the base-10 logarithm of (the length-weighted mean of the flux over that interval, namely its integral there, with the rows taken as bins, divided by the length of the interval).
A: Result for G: 0.242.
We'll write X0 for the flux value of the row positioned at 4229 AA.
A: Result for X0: 1.68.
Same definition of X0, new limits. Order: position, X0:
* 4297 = 1.66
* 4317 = 1.83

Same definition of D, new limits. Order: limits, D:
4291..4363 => 1.73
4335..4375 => 1.77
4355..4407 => 1.81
